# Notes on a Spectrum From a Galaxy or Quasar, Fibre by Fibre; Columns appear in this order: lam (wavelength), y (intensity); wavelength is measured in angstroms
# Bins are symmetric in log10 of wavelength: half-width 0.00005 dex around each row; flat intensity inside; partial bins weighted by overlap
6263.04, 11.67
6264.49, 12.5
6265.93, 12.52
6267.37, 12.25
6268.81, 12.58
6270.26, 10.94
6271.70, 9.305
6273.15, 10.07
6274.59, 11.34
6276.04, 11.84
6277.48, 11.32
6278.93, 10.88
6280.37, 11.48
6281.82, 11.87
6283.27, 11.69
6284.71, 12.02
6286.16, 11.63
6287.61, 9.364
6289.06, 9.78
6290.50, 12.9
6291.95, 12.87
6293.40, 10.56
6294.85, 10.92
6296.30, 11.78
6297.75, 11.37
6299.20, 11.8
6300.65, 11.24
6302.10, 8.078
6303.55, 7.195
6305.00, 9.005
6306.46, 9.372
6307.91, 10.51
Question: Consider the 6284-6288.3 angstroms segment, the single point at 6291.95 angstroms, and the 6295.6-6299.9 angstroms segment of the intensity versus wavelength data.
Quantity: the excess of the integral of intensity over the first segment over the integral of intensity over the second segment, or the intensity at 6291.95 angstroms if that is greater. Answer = 12.9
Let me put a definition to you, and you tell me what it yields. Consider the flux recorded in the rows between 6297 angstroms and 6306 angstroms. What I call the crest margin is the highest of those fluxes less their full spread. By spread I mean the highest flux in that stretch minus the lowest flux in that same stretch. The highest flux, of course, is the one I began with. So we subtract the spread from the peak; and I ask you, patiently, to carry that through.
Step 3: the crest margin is 7.2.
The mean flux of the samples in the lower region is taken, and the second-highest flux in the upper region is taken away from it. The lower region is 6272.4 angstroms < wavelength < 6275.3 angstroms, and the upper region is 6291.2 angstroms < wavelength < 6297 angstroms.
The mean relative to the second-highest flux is -1.1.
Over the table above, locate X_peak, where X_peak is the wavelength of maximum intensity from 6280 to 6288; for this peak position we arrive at 6284.71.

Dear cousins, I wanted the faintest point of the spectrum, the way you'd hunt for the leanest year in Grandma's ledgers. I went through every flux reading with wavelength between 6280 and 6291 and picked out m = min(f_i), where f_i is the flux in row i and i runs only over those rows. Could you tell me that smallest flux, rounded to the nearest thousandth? 9.364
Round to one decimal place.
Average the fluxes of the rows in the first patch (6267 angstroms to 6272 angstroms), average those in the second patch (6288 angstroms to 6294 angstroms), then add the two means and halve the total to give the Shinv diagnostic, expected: 11.4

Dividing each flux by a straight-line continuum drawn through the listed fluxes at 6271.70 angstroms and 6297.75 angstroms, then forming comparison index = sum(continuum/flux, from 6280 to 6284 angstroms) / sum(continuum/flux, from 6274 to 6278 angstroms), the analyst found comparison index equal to 1.03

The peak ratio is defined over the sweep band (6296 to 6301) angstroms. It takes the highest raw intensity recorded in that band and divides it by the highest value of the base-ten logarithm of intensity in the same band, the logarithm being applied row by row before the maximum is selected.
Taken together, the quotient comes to 11.0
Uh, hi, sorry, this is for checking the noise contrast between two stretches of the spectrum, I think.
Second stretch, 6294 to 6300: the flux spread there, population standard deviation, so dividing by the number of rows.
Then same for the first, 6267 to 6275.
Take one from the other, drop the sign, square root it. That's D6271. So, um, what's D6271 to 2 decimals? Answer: 0.89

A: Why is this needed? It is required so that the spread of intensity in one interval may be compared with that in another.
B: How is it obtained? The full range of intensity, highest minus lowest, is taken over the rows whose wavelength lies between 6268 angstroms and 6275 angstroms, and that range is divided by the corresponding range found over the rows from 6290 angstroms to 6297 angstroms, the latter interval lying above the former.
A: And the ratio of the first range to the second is 1.4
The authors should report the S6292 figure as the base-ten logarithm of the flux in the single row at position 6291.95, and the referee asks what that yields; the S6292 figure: 1.11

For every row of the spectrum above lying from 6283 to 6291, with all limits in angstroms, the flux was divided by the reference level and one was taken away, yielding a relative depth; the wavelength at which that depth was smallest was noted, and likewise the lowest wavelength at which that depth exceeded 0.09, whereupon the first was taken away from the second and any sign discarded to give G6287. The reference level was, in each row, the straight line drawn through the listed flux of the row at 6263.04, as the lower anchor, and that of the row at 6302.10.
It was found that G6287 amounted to 4.3 angstroms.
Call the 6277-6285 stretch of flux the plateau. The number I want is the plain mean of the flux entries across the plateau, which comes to 11.5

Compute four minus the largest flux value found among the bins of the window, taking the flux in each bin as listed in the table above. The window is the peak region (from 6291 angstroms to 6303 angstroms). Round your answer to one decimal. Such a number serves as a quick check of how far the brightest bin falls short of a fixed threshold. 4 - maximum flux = -8.9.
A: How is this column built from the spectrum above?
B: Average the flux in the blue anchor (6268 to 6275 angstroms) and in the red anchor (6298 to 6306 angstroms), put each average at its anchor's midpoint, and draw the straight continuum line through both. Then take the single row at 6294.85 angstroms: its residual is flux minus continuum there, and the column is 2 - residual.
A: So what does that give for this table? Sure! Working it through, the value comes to 0.9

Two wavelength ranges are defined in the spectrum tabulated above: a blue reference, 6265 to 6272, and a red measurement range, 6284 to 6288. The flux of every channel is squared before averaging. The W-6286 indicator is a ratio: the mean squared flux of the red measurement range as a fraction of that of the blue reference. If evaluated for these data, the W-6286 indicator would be 0.91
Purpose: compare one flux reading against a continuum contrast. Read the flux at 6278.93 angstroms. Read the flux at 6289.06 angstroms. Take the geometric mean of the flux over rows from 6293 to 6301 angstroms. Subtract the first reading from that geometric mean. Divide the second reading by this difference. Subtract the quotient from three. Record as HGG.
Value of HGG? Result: -22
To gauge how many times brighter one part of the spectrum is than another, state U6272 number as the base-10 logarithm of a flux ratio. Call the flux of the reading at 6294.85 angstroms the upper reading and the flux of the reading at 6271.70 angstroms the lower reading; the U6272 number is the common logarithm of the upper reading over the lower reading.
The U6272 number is 0.07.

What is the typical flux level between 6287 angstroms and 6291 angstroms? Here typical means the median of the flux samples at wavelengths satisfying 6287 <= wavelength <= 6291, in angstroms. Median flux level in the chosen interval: 9.8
